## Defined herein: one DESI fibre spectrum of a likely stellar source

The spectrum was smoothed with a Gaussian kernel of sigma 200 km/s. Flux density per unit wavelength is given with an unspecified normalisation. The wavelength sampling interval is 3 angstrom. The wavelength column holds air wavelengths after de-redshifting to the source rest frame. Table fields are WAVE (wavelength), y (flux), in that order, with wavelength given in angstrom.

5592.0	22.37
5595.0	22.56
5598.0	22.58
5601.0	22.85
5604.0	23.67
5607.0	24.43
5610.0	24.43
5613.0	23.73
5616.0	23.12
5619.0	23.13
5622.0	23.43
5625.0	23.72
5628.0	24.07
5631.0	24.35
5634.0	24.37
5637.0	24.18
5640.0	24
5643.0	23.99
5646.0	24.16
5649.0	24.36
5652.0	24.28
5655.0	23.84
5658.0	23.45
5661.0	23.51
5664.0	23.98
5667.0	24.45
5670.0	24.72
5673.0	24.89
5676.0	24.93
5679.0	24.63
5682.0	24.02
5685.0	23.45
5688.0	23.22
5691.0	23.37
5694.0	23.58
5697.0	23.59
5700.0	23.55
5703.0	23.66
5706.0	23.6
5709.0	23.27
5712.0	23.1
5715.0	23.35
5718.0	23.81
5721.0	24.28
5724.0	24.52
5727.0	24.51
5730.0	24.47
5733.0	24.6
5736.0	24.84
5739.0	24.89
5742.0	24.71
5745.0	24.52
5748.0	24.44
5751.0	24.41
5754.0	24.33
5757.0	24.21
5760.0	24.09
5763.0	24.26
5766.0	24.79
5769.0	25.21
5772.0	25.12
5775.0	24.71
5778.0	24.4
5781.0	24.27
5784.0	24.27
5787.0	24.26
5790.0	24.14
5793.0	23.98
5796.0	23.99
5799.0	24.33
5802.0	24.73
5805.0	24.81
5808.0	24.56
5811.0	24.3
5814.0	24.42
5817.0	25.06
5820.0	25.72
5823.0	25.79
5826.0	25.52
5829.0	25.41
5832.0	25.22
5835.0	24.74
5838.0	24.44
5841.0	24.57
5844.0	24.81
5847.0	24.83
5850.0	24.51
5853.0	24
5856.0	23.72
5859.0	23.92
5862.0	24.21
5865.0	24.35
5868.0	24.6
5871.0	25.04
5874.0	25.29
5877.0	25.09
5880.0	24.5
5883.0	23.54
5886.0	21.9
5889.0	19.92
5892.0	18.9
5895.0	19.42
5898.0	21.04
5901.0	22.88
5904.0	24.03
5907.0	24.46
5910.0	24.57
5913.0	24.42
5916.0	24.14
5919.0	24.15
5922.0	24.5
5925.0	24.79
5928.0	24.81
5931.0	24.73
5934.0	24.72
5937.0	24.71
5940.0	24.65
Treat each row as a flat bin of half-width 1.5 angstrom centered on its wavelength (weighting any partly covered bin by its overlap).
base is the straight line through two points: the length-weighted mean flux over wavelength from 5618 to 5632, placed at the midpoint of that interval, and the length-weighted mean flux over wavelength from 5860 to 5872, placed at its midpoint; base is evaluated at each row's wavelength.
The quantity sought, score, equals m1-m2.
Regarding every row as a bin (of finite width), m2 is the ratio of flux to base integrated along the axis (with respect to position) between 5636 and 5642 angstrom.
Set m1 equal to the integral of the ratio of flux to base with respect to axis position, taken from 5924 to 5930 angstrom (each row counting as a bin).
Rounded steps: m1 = 6.02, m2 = 6.1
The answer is 0.0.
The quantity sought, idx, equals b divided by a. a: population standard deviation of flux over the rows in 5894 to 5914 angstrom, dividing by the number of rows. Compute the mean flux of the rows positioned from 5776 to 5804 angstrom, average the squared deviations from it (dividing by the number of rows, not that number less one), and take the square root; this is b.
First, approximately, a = 1.86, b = 0.21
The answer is 0.1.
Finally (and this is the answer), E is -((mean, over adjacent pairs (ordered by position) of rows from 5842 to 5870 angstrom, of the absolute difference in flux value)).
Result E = -0.25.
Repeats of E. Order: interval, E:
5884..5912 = -1.08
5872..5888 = -0.85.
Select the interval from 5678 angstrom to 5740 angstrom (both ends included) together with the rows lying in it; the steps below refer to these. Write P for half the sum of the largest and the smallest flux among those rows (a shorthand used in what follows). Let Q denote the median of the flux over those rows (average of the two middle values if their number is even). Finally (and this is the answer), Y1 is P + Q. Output 47.7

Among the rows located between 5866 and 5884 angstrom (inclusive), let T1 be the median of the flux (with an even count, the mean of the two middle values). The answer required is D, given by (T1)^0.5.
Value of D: 4.98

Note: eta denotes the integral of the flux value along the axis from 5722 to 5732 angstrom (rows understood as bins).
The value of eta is 245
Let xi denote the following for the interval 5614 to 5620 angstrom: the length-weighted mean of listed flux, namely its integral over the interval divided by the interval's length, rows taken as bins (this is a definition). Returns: 23.2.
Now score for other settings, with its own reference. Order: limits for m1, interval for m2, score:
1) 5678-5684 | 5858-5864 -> 0.2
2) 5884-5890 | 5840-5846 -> -0.9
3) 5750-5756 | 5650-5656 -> 0.0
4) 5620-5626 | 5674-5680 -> -0.3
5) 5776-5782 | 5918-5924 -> 0.1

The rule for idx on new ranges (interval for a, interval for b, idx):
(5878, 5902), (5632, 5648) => 0.1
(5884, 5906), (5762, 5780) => 0.2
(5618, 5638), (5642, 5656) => 0.4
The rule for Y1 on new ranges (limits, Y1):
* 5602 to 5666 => 47.8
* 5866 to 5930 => 46.5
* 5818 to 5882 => 49.5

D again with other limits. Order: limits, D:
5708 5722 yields 4.83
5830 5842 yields 4.97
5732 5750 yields 4.97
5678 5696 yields 4.85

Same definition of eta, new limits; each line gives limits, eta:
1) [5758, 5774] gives 395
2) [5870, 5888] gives 434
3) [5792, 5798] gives 144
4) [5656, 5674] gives 434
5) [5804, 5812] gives 196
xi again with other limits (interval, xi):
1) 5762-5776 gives 24.8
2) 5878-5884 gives 24.1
